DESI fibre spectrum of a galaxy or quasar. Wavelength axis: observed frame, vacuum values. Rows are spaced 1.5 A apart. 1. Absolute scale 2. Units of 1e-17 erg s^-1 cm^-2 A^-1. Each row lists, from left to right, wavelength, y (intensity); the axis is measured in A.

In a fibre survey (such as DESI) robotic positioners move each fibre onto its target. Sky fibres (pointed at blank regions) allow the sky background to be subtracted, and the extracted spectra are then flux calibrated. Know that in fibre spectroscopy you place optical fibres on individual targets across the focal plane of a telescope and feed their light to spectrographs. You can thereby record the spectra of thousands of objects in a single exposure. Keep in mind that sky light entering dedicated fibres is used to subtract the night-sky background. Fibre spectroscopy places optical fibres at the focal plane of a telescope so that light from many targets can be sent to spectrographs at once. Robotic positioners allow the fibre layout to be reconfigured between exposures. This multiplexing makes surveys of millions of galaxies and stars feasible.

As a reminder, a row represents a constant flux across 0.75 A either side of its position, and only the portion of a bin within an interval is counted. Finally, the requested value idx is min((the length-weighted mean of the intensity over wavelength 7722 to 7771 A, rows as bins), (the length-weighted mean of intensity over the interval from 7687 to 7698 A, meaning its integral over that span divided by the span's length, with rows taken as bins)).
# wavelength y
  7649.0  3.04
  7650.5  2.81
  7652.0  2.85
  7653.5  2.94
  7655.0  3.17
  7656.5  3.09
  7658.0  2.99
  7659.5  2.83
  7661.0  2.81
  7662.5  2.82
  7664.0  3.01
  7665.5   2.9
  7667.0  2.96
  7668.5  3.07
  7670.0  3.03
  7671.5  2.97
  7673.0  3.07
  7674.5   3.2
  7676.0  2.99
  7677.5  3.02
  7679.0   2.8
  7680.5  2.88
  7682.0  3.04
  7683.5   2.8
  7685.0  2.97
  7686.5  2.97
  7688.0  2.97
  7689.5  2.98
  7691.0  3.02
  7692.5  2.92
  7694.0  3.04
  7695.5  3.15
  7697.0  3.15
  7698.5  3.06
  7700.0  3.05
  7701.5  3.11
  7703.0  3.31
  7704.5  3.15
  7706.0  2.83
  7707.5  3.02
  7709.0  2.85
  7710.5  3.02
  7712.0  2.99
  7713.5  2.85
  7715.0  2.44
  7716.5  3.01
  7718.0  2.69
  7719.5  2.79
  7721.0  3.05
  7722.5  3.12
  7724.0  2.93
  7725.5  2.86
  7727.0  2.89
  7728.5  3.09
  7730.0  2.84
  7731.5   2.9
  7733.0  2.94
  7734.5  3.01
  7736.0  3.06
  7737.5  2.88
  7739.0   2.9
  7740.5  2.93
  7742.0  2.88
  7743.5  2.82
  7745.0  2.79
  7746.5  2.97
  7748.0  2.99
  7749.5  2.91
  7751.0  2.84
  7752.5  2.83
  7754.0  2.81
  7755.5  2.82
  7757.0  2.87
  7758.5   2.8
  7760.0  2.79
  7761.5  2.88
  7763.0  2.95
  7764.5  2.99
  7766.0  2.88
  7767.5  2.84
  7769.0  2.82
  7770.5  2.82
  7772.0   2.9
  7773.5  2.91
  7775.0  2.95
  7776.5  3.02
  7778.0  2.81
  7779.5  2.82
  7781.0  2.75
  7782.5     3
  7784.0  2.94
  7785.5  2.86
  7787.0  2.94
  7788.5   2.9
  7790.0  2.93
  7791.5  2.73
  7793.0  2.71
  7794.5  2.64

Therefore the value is 2.90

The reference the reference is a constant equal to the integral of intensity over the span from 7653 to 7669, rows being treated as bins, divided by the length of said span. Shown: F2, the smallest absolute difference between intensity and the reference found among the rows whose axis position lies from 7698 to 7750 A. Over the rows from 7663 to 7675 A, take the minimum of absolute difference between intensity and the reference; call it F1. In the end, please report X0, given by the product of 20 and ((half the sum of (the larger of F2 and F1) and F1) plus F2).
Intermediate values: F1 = 0.001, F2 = 0.0086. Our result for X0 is 0.3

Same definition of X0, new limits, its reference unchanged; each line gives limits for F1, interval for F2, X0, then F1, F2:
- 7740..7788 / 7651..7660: 0.7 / 0.009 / 0.0214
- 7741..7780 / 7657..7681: 0.2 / 0.009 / 0.0014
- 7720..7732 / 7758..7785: 0.9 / 0.031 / 0.0114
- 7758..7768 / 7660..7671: 0.3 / 0.011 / 0.0014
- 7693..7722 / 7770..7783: 0.8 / 0.029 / 0.0114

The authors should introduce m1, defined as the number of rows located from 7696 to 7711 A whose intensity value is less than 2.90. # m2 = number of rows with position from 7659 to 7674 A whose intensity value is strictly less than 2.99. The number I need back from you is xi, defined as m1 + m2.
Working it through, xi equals 8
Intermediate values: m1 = 2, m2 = 6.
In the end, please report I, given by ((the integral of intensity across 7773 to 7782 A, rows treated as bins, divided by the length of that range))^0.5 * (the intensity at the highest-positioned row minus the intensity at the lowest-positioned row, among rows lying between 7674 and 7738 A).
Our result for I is -0.5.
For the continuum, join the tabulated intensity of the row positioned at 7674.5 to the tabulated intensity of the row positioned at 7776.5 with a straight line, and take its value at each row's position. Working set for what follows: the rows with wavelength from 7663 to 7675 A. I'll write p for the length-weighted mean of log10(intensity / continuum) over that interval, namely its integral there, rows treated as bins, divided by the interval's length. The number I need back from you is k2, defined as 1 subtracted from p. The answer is -1.03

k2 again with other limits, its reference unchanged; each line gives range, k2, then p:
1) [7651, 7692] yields -1.03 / -0.034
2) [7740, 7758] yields -1.03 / -0.029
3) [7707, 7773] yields -1.03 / -0.028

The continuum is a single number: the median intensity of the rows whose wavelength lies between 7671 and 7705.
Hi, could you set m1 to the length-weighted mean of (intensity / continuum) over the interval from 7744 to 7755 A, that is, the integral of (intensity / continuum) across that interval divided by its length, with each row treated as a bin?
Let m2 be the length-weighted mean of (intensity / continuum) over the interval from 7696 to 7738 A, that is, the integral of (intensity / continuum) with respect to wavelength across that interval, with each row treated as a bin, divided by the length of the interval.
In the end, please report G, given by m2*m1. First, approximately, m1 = 0.952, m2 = 0.981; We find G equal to 0.934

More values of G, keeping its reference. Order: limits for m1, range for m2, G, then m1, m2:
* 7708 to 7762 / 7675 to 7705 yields 0.957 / 0.957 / 1.000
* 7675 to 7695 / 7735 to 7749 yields 0.946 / 0.980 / 0.965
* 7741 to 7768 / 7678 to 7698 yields 0.937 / 0.951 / 0.986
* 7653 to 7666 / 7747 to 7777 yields 0.932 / 0.978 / 0.954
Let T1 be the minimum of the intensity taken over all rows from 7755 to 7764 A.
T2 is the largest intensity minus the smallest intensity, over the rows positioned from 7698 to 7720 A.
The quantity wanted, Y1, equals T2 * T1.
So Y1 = 2.4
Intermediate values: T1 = 2.79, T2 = 0.87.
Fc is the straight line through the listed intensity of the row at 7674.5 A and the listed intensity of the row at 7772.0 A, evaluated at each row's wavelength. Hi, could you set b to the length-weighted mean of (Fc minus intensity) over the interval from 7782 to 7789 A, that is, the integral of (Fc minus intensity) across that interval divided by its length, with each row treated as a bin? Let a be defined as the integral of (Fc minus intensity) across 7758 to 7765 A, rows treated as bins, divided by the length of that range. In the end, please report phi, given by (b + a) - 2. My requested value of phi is -2.02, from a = 0.05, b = -0.07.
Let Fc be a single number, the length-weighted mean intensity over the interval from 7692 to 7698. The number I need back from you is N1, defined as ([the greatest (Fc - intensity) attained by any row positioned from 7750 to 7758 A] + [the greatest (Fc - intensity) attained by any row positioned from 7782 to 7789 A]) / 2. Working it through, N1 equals 0.24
